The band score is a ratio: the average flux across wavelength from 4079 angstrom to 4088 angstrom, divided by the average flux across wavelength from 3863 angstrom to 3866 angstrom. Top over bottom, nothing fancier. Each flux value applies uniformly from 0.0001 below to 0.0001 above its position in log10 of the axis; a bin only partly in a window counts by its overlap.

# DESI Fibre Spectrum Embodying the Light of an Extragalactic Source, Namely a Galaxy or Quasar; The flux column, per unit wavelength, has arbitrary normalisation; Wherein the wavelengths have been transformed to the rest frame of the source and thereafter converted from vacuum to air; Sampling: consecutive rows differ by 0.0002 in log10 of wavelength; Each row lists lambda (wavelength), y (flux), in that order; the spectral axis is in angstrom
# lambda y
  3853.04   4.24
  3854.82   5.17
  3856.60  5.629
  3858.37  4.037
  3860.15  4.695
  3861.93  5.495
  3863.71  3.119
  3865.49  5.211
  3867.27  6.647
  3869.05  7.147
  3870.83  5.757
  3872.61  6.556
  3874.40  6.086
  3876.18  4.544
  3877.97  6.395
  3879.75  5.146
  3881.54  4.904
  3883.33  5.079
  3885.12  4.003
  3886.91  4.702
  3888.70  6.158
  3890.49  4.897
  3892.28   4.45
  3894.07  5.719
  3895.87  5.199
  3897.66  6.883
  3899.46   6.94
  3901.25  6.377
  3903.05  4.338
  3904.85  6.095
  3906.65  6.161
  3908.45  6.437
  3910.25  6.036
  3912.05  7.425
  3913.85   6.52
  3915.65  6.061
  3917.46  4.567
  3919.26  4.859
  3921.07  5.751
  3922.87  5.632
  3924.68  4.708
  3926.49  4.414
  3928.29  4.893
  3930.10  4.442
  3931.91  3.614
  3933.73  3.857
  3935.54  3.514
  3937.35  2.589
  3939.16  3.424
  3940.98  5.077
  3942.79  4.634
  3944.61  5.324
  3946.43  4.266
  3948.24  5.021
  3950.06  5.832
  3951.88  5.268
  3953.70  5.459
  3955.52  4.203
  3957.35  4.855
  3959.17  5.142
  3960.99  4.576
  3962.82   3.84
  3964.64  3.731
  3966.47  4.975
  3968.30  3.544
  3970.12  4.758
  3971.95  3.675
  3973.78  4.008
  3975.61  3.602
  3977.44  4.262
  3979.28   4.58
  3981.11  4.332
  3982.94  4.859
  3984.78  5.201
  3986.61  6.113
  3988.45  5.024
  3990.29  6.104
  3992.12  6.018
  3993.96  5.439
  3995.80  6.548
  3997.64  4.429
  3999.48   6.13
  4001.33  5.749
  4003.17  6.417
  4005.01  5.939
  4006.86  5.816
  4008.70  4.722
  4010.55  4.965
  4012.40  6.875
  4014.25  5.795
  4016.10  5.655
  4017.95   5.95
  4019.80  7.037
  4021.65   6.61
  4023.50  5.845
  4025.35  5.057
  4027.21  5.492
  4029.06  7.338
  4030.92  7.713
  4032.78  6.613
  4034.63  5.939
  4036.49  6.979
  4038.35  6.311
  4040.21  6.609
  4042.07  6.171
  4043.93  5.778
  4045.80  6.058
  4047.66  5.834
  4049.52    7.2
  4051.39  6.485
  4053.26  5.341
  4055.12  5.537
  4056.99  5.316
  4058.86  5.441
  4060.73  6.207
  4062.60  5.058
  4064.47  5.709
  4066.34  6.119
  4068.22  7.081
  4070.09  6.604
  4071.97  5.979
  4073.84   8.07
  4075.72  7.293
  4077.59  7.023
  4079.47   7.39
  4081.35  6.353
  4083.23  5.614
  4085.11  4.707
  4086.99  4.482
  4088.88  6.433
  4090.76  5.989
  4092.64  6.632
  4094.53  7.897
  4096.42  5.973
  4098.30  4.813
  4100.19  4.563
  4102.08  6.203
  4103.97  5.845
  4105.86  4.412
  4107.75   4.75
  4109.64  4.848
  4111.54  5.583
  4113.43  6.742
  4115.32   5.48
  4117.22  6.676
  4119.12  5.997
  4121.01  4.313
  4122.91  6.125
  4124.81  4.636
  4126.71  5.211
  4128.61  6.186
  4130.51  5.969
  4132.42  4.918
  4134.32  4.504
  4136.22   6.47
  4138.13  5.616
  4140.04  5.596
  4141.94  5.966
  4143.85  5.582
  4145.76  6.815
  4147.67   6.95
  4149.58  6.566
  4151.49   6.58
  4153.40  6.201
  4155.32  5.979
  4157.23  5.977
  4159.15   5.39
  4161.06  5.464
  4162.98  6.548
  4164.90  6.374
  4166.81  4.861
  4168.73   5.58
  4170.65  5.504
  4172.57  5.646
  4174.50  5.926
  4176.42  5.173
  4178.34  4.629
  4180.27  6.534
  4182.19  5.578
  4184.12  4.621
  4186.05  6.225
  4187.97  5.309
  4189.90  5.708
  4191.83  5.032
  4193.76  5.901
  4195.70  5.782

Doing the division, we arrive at 1.37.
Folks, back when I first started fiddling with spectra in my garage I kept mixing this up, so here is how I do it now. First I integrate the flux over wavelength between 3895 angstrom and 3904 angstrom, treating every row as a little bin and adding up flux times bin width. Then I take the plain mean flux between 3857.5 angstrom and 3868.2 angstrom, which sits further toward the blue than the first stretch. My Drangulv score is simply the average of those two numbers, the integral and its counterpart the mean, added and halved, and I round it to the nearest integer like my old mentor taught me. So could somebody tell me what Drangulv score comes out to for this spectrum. 29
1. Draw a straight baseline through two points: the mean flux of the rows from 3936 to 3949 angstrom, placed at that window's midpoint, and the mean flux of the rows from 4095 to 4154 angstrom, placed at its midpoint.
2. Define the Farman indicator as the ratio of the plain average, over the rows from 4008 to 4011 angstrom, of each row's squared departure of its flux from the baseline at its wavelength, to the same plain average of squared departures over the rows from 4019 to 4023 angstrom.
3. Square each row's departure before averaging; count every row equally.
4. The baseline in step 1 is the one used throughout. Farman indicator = 0.00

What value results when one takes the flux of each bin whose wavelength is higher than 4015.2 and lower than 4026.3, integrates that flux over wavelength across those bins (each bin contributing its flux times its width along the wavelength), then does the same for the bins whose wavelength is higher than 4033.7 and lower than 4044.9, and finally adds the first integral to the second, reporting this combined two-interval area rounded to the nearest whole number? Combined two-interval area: 137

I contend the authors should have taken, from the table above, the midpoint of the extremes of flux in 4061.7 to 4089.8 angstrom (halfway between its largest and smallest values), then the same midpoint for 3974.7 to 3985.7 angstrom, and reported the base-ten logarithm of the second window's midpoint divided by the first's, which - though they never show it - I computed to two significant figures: -0.15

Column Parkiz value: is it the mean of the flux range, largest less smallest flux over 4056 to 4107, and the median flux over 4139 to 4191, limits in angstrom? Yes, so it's 4.68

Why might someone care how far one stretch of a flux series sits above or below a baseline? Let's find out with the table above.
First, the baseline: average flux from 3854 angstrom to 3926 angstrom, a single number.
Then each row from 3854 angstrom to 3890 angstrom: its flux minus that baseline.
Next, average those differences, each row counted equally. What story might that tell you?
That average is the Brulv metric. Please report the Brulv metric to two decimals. -0.21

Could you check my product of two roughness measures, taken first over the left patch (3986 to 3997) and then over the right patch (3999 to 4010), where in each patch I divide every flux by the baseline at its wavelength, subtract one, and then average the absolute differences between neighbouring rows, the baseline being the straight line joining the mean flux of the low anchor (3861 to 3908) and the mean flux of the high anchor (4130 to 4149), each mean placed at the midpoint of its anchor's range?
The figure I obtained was 0.013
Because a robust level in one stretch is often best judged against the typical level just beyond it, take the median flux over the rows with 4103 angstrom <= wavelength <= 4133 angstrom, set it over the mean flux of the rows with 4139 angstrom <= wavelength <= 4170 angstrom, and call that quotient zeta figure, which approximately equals 0.92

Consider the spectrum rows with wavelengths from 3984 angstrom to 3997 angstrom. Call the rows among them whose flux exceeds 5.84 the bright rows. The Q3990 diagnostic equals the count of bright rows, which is 4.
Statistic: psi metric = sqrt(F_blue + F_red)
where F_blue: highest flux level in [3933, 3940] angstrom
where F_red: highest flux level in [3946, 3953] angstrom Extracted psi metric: 3.11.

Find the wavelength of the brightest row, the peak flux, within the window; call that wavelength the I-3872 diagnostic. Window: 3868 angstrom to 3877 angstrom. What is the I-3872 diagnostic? 3869.05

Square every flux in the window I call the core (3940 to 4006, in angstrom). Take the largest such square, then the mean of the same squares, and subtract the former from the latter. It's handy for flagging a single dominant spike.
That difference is -17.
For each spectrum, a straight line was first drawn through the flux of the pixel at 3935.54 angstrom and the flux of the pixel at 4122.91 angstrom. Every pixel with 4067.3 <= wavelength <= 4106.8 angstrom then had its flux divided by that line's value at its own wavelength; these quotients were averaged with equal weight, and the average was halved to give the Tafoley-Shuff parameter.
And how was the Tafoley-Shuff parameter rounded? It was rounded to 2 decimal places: 0.55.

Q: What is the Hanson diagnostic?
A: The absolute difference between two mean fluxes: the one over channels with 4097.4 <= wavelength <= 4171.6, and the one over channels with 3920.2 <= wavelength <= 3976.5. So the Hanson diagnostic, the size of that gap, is 1.2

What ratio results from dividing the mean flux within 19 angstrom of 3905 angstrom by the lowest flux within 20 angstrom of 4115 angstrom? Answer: 1.3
